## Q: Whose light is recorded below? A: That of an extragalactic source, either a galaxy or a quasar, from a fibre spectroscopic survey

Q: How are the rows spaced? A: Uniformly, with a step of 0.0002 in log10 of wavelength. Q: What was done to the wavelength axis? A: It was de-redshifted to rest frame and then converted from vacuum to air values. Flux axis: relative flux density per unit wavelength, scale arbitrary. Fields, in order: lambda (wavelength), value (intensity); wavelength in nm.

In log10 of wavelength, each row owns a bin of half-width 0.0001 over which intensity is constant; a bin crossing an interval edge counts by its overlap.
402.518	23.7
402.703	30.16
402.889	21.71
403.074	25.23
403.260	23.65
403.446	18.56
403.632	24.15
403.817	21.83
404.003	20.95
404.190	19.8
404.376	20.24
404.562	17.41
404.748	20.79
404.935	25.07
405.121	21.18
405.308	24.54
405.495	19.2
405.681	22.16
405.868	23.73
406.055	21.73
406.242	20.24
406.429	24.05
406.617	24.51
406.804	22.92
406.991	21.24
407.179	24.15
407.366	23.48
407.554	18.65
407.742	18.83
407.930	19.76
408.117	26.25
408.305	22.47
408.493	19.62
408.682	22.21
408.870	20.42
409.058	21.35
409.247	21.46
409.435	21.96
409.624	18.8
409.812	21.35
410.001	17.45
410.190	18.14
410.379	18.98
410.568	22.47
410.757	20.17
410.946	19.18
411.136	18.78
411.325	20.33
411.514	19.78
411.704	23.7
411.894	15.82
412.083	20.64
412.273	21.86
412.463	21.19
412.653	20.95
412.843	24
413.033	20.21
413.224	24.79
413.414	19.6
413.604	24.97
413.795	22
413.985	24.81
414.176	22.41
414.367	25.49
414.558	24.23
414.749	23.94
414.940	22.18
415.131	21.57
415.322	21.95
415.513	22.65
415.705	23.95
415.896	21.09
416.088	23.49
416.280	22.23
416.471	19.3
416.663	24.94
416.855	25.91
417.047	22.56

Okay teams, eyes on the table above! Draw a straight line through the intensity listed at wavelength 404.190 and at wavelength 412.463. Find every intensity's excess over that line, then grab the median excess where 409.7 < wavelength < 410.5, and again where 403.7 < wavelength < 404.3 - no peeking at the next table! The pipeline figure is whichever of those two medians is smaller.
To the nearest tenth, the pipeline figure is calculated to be -2.3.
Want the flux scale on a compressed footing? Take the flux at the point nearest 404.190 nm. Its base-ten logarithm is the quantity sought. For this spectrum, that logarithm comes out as 1.30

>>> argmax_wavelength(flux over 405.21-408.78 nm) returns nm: 408.117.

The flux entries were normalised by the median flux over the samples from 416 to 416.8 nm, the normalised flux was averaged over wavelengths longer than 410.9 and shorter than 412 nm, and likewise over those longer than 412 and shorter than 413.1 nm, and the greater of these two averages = 0.94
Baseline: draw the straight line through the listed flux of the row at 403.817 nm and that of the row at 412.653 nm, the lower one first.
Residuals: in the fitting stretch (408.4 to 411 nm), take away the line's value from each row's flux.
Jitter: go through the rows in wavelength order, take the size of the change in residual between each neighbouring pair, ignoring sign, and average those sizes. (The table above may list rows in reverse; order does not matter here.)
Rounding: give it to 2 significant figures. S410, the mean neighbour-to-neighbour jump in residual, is 1.8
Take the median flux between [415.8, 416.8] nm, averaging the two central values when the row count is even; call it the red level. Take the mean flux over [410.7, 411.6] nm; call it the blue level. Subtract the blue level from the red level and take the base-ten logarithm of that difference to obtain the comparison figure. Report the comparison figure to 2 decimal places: 0.41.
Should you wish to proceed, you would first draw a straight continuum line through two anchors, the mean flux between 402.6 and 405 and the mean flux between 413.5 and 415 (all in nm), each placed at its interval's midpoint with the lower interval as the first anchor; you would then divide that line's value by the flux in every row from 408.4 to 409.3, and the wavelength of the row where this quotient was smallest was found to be 408.682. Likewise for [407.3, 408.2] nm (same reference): 408.117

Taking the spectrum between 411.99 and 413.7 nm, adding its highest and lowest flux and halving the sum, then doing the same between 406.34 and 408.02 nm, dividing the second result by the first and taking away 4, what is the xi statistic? -3.03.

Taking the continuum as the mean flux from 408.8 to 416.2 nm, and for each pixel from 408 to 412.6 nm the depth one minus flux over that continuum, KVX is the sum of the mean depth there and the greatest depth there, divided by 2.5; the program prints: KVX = 0.12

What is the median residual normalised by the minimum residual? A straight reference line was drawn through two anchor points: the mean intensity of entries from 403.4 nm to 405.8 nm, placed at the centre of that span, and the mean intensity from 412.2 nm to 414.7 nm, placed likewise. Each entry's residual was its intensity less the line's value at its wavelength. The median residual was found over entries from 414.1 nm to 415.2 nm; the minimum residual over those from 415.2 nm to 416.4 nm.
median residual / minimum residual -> -0.08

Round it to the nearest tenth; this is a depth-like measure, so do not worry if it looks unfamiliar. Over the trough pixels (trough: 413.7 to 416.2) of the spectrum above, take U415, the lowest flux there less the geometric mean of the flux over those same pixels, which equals -1.9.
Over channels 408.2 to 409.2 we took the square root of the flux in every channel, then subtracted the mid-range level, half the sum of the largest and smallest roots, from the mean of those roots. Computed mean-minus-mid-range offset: 0.02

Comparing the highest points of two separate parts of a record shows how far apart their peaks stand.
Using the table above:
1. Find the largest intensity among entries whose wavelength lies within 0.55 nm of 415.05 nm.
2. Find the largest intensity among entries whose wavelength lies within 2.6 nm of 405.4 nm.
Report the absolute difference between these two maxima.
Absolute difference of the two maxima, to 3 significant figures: 1.00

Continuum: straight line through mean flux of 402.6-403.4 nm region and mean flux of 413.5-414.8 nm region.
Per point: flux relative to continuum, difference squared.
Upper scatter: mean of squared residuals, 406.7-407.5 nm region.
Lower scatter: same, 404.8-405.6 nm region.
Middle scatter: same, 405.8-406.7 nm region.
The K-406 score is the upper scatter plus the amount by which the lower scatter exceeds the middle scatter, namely 10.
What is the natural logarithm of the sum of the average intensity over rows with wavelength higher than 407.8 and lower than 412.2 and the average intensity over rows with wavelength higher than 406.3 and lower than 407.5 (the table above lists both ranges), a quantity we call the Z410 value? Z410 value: 3.78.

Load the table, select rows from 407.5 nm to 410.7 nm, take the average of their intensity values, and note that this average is 20.6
